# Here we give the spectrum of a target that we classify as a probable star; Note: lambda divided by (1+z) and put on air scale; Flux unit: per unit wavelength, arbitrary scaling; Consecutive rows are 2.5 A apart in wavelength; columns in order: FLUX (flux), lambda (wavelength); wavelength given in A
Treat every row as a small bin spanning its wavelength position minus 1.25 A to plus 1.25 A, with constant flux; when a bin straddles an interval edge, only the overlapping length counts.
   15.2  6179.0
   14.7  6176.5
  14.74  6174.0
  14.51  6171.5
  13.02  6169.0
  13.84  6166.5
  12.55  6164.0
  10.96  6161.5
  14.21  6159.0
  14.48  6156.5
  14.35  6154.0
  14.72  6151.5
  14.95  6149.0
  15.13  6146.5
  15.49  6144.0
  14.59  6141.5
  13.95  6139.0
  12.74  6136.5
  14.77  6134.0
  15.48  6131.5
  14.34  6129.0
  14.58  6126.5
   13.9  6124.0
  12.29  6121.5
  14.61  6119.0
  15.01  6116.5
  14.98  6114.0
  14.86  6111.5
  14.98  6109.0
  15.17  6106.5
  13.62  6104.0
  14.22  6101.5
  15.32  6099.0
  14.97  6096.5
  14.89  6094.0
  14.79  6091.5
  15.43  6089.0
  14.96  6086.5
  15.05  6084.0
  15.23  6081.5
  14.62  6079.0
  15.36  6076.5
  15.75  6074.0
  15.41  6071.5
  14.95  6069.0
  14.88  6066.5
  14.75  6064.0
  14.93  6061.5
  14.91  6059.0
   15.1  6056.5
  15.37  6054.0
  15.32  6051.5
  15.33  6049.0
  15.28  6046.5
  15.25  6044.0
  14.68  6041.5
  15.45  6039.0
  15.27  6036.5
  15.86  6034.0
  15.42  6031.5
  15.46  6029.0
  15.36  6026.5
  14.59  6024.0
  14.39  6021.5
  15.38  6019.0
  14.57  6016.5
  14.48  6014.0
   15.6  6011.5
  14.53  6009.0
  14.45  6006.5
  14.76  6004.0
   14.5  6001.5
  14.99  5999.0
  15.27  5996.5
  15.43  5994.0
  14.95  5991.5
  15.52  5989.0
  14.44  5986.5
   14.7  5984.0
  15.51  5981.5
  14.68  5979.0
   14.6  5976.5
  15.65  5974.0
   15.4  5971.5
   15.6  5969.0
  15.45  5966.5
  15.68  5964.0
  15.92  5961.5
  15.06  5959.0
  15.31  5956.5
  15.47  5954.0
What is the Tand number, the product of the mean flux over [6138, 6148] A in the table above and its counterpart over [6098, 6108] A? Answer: 216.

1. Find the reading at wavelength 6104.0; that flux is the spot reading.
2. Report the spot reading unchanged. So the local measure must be 13.62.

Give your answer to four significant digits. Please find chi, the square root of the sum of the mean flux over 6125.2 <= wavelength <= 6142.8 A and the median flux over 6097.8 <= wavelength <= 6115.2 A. 5.416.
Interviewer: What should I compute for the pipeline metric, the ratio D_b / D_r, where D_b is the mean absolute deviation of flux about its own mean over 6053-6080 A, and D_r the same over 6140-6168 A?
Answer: 0.30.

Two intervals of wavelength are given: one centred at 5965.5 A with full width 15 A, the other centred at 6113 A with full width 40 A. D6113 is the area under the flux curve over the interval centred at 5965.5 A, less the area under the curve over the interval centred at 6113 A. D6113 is -350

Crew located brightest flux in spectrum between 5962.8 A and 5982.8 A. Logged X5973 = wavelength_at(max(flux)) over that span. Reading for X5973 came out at 5964.0 A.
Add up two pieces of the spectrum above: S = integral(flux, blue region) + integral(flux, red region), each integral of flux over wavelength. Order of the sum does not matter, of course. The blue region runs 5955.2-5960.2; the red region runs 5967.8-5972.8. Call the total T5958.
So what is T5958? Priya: 153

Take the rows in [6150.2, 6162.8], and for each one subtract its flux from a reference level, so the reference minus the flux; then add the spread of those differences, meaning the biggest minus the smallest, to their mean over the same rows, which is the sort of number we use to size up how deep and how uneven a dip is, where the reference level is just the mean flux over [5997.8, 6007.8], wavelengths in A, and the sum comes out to 4.7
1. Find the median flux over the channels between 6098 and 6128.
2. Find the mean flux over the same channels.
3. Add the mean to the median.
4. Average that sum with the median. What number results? 22.0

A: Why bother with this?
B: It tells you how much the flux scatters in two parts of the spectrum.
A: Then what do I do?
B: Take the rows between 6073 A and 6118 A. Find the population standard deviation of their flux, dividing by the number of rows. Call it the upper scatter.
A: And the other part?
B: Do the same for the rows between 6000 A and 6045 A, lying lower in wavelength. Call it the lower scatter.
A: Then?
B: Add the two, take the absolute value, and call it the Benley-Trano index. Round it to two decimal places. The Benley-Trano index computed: 0.93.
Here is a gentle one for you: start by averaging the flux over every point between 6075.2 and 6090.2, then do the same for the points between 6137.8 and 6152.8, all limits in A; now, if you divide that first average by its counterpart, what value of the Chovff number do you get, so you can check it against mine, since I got 1.02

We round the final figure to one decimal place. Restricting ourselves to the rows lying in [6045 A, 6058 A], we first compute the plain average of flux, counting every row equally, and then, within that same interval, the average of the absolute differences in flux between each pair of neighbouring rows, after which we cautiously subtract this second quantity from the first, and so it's 15.2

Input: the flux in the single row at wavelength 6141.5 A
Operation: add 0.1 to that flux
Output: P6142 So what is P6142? 14.7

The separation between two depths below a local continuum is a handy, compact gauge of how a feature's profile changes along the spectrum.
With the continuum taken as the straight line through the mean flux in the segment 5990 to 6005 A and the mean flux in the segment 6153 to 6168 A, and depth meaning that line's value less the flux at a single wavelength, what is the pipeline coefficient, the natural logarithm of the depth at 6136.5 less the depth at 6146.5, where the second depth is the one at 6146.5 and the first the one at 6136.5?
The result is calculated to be 0.91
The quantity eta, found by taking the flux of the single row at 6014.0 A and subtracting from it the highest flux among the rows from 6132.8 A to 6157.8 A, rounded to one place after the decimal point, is -1.0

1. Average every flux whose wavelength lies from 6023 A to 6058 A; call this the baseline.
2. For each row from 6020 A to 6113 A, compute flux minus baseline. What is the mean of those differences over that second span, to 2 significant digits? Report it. -0.21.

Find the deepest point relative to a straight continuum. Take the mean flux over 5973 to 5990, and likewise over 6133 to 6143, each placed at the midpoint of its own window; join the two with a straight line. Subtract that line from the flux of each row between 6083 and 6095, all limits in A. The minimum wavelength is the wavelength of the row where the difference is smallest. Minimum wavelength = 6091.5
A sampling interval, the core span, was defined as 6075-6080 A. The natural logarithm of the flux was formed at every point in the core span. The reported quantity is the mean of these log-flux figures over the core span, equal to 2.71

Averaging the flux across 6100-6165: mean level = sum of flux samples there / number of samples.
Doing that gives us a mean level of 14.3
